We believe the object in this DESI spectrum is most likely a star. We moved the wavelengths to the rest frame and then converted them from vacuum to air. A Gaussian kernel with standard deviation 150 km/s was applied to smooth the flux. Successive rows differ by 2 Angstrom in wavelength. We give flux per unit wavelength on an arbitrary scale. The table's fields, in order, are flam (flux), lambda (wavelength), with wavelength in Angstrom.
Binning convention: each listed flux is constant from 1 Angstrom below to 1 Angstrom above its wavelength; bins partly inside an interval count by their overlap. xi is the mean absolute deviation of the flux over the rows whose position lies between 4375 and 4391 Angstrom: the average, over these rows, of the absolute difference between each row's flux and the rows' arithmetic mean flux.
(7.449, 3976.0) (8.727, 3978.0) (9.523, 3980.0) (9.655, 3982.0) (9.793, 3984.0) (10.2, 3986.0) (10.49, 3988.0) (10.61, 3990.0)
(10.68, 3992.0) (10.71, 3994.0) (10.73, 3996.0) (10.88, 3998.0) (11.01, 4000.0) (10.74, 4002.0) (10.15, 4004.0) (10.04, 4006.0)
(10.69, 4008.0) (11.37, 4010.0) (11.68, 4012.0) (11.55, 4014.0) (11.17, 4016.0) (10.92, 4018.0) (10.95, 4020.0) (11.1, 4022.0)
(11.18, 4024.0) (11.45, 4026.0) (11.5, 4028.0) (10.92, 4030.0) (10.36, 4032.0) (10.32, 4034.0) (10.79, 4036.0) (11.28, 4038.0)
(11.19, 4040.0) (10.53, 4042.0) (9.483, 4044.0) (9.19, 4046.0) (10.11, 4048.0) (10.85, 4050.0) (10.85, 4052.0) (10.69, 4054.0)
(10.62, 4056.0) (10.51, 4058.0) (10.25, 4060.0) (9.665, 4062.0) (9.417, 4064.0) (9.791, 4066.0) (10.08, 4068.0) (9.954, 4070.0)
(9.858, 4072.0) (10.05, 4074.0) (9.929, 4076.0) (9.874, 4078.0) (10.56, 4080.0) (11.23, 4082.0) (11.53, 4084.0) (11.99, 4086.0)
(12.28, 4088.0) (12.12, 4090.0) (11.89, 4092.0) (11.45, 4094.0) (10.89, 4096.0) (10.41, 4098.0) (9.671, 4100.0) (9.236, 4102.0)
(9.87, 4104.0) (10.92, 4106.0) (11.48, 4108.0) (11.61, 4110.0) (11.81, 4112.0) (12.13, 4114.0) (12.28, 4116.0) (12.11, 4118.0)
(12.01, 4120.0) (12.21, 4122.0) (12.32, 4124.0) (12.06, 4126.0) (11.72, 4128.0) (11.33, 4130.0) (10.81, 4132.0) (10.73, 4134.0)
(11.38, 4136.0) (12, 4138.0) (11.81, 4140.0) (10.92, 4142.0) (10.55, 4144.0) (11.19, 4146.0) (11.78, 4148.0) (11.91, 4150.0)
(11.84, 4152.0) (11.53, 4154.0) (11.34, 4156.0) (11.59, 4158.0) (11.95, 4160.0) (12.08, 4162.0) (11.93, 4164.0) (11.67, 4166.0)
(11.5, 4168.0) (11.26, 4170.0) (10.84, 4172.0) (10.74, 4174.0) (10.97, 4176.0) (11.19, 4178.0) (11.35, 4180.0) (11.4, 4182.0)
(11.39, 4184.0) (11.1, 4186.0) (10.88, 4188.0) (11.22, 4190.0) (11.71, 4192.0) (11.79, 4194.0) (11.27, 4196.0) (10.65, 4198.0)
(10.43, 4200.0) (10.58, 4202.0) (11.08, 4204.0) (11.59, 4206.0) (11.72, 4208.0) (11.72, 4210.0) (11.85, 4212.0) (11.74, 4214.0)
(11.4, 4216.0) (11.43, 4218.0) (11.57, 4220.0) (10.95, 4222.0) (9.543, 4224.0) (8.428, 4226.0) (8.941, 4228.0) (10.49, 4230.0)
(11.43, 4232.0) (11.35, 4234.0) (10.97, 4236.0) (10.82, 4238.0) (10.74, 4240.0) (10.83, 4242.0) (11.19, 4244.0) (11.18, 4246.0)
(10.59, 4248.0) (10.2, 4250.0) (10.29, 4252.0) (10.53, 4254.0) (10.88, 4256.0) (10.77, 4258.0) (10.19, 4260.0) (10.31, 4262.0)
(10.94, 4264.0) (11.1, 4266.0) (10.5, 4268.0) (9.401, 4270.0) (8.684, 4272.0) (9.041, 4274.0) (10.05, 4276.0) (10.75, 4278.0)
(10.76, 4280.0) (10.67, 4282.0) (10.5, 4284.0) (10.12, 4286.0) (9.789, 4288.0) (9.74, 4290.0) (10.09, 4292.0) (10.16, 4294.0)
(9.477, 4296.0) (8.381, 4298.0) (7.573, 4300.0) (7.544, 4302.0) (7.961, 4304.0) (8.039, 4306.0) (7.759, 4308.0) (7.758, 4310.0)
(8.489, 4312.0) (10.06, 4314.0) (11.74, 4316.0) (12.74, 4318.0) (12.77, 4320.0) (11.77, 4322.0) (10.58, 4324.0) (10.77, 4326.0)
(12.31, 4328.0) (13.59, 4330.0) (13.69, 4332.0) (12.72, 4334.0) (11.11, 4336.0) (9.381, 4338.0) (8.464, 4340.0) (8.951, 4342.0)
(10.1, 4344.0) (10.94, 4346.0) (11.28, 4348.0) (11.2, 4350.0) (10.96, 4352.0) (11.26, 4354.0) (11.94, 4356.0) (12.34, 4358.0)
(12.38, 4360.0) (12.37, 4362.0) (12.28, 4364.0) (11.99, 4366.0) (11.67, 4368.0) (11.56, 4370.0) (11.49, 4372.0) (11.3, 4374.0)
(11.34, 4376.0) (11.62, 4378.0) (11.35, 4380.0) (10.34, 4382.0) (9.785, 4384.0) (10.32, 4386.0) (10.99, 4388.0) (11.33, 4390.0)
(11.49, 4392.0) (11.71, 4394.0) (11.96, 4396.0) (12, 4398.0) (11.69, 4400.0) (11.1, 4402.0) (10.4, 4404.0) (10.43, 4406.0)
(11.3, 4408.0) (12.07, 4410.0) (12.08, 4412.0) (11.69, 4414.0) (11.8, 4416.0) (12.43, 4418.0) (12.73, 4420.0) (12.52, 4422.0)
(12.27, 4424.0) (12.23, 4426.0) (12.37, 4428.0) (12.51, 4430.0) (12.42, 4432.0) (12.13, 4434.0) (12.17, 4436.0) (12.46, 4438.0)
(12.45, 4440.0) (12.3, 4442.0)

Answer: 0.55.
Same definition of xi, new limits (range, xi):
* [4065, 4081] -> 0.16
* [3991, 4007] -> 0.26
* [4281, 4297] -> 0.30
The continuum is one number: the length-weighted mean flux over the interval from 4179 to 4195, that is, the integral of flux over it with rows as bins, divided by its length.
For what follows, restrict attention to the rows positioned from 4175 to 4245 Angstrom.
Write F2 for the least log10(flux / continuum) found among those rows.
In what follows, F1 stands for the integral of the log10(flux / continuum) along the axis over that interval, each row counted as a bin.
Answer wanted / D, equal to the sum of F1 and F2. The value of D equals -1.1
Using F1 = -1.0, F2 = -0.129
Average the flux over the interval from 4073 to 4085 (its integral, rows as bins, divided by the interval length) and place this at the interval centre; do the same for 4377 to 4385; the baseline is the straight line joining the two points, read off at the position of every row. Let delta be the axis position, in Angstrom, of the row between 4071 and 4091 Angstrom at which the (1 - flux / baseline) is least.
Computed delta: 4088.0 Angstrom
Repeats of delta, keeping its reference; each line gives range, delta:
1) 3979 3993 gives 3992.0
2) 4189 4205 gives 4194.0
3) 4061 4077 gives 4068.0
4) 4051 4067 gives 4052.0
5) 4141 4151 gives 4150.0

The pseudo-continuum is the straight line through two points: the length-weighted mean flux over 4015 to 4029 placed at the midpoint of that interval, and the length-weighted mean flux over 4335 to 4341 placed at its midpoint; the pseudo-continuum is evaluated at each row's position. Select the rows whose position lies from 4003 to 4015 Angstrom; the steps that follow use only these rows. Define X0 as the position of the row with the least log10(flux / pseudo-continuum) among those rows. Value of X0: 4006.0 Angstrom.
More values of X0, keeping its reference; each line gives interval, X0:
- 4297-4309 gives 4302.0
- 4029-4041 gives 4034.0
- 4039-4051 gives 4046.0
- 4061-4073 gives 4064.0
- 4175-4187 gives 4176.0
